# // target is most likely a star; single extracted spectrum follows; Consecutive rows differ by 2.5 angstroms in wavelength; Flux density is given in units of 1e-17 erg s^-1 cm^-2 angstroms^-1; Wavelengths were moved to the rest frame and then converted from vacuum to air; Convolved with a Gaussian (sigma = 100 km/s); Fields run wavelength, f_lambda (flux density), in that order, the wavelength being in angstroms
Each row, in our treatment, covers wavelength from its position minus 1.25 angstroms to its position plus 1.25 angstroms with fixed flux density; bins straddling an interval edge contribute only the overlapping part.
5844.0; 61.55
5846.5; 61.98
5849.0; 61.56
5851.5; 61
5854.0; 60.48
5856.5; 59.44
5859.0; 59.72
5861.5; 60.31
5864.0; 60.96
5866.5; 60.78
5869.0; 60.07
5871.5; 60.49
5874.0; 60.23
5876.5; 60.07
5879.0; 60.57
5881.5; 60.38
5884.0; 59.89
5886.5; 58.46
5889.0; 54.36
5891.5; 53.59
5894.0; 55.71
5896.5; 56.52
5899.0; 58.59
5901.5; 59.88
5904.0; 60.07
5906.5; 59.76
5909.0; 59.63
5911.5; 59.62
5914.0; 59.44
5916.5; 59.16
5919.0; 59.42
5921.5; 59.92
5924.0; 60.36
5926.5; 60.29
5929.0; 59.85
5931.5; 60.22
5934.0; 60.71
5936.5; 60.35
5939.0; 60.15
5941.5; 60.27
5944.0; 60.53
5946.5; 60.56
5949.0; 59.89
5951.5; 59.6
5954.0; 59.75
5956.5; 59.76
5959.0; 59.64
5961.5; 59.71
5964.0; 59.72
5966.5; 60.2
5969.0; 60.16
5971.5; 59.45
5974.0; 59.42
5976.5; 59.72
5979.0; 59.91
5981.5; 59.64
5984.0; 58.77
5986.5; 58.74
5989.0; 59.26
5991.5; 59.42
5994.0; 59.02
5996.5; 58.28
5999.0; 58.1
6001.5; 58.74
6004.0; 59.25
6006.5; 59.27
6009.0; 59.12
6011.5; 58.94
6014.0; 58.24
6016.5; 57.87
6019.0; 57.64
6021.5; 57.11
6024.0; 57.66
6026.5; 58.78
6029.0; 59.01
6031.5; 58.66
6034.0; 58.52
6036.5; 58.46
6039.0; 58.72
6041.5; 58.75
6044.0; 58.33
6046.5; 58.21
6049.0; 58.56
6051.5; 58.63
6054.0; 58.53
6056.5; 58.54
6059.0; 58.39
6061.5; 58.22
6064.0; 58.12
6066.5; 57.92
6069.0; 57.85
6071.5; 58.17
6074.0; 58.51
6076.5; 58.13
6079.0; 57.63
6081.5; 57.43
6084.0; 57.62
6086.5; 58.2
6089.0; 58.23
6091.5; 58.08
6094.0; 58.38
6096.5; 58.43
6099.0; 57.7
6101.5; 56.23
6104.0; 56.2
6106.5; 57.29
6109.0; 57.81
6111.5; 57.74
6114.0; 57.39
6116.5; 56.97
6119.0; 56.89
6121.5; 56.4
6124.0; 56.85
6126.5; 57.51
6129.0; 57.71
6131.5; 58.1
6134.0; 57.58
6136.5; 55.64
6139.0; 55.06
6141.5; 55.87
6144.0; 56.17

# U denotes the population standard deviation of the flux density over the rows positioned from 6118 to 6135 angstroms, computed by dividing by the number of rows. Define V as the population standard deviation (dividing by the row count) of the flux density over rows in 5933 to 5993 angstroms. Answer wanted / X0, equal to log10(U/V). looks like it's 0.0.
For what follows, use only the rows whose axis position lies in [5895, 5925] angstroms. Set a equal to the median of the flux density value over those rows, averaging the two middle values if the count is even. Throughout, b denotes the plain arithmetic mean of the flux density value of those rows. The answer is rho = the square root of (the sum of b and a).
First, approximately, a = 59.6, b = 59.4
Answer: 10.91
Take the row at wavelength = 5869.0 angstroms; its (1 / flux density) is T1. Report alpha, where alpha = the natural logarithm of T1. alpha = -4.096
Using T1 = 0.0166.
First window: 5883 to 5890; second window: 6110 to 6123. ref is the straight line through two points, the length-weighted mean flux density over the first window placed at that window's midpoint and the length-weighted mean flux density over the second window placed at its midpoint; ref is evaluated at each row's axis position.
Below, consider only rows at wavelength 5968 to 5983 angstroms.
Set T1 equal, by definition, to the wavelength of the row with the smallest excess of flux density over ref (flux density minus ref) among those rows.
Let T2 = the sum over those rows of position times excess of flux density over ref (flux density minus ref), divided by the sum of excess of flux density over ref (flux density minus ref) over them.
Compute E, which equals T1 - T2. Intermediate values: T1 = 5974.0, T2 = 5975.2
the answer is -1.2 angstroms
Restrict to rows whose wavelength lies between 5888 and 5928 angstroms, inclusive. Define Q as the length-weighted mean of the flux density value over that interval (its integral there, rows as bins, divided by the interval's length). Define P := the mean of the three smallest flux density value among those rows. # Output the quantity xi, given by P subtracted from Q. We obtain 4.00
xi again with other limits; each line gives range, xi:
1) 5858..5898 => 4.32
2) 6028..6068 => 0.38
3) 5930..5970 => 0.42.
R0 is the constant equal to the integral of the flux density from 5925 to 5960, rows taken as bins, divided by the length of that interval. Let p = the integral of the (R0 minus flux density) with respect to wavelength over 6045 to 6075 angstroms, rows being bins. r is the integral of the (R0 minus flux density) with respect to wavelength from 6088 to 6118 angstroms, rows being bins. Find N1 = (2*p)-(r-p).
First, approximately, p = 54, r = 78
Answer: 86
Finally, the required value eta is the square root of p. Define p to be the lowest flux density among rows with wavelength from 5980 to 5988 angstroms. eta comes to 7.66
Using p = 58.74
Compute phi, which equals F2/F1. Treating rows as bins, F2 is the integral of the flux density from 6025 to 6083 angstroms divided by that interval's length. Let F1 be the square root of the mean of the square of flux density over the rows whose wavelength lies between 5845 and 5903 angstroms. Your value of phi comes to 0.98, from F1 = 59.4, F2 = 58.3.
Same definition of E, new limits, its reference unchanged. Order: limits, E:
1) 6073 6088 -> 2.1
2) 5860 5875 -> 1.4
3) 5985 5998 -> 5.4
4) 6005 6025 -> 10.5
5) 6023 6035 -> -5.7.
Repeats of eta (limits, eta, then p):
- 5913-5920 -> 7.69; 59.16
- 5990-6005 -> 7.62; 58.1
